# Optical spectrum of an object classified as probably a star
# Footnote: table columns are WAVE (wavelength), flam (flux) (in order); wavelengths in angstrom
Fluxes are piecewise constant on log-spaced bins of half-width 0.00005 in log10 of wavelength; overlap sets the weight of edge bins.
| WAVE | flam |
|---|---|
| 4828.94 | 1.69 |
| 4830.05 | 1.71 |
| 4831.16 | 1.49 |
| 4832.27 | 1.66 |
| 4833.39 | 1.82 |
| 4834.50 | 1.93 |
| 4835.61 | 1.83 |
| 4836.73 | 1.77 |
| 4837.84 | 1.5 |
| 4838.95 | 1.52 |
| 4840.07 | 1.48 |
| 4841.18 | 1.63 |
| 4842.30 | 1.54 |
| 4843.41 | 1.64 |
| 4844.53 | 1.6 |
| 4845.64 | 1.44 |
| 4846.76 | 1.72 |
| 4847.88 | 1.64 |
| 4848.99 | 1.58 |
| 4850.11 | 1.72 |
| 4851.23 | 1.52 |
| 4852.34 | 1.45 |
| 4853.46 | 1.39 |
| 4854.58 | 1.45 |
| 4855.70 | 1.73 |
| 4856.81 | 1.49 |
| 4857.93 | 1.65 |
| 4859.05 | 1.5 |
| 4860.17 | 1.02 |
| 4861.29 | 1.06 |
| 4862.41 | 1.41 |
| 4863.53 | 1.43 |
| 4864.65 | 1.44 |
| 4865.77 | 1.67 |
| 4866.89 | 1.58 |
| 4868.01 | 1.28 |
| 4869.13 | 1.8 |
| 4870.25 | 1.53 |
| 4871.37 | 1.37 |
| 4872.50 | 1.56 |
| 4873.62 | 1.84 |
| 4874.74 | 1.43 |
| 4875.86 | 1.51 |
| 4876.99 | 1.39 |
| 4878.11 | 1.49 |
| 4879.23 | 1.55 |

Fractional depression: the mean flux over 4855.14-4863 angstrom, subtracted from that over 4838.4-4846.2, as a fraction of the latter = 0.09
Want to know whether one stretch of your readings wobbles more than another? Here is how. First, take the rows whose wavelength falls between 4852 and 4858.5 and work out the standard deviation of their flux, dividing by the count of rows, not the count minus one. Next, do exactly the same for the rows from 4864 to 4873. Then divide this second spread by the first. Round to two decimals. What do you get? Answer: 1.28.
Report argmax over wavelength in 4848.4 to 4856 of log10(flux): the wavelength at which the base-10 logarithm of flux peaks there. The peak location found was 4855.70 angstrom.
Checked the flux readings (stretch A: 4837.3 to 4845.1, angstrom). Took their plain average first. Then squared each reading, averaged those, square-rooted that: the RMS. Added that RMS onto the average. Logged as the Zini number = 3.12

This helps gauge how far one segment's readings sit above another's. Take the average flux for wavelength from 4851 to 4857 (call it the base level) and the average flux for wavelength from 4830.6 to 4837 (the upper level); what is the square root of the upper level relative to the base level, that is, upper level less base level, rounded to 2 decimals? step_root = 0.49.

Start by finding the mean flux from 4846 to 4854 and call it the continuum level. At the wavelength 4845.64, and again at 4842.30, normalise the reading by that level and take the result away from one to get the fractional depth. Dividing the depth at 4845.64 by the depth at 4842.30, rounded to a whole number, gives 4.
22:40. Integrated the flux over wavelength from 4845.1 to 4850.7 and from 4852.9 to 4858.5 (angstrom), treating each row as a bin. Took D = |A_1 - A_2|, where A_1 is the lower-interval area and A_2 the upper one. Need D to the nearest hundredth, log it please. 0.42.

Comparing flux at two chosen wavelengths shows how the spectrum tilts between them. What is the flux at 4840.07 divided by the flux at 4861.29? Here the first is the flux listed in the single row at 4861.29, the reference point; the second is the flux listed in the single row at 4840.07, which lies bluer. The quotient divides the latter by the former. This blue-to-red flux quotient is 1.40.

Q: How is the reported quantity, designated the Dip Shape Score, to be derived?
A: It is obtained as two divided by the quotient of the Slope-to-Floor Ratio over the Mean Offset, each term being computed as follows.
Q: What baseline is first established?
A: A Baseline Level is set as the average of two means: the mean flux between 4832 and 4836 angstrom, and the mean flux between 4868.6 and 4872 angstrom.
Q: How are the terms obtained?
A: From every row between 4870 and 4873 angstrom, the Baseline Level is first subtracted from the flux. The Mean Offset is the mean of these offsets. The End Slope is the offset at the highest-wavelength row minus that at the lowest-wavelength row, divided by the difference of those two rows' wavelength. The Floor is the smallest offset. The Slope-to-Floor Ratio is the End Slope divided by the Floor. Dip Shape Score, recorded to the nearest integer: 10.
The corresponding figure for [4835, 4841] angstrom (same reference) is 0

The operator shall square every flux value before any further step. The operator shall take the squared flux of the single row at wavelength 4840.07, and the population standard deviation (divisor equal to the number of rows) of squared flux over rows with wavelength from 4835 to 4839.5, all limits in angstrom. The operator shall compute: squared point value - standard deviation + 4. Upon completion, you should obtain 5.70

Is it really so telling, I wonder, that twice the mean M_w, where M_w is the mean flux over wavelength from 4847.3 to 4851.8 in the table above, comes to 3.23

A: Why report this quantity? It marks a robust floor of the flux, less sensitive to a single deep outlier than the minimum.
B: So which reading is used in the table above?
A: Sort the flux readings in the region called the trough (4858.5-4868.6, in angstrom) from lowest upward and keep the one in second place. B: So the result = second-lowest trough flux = 1.06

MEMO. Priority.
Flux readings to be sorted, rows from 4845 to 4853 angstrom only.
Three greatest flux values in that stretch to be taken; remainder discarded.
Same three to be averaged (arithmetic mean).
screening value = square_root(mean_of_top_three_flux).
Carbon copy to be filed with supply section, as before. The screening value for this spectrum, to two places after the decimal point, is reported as 1.30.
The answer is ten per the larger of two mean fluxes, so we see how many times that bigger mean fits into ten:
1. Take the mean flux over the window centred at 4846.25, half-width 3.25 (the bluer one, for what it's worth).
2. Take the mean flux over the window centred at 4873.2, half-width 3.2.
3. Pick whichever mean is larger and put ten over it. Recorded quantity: 6.24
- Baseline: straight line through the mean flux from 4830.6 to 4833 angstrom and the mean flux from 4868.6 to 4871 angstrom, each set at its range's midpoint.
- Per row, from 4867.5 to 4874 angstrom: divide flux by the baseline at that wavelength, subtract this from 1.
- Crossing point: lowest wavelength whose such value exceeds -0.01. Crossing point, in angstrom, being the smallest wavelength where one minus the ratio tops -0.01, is 4868.01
